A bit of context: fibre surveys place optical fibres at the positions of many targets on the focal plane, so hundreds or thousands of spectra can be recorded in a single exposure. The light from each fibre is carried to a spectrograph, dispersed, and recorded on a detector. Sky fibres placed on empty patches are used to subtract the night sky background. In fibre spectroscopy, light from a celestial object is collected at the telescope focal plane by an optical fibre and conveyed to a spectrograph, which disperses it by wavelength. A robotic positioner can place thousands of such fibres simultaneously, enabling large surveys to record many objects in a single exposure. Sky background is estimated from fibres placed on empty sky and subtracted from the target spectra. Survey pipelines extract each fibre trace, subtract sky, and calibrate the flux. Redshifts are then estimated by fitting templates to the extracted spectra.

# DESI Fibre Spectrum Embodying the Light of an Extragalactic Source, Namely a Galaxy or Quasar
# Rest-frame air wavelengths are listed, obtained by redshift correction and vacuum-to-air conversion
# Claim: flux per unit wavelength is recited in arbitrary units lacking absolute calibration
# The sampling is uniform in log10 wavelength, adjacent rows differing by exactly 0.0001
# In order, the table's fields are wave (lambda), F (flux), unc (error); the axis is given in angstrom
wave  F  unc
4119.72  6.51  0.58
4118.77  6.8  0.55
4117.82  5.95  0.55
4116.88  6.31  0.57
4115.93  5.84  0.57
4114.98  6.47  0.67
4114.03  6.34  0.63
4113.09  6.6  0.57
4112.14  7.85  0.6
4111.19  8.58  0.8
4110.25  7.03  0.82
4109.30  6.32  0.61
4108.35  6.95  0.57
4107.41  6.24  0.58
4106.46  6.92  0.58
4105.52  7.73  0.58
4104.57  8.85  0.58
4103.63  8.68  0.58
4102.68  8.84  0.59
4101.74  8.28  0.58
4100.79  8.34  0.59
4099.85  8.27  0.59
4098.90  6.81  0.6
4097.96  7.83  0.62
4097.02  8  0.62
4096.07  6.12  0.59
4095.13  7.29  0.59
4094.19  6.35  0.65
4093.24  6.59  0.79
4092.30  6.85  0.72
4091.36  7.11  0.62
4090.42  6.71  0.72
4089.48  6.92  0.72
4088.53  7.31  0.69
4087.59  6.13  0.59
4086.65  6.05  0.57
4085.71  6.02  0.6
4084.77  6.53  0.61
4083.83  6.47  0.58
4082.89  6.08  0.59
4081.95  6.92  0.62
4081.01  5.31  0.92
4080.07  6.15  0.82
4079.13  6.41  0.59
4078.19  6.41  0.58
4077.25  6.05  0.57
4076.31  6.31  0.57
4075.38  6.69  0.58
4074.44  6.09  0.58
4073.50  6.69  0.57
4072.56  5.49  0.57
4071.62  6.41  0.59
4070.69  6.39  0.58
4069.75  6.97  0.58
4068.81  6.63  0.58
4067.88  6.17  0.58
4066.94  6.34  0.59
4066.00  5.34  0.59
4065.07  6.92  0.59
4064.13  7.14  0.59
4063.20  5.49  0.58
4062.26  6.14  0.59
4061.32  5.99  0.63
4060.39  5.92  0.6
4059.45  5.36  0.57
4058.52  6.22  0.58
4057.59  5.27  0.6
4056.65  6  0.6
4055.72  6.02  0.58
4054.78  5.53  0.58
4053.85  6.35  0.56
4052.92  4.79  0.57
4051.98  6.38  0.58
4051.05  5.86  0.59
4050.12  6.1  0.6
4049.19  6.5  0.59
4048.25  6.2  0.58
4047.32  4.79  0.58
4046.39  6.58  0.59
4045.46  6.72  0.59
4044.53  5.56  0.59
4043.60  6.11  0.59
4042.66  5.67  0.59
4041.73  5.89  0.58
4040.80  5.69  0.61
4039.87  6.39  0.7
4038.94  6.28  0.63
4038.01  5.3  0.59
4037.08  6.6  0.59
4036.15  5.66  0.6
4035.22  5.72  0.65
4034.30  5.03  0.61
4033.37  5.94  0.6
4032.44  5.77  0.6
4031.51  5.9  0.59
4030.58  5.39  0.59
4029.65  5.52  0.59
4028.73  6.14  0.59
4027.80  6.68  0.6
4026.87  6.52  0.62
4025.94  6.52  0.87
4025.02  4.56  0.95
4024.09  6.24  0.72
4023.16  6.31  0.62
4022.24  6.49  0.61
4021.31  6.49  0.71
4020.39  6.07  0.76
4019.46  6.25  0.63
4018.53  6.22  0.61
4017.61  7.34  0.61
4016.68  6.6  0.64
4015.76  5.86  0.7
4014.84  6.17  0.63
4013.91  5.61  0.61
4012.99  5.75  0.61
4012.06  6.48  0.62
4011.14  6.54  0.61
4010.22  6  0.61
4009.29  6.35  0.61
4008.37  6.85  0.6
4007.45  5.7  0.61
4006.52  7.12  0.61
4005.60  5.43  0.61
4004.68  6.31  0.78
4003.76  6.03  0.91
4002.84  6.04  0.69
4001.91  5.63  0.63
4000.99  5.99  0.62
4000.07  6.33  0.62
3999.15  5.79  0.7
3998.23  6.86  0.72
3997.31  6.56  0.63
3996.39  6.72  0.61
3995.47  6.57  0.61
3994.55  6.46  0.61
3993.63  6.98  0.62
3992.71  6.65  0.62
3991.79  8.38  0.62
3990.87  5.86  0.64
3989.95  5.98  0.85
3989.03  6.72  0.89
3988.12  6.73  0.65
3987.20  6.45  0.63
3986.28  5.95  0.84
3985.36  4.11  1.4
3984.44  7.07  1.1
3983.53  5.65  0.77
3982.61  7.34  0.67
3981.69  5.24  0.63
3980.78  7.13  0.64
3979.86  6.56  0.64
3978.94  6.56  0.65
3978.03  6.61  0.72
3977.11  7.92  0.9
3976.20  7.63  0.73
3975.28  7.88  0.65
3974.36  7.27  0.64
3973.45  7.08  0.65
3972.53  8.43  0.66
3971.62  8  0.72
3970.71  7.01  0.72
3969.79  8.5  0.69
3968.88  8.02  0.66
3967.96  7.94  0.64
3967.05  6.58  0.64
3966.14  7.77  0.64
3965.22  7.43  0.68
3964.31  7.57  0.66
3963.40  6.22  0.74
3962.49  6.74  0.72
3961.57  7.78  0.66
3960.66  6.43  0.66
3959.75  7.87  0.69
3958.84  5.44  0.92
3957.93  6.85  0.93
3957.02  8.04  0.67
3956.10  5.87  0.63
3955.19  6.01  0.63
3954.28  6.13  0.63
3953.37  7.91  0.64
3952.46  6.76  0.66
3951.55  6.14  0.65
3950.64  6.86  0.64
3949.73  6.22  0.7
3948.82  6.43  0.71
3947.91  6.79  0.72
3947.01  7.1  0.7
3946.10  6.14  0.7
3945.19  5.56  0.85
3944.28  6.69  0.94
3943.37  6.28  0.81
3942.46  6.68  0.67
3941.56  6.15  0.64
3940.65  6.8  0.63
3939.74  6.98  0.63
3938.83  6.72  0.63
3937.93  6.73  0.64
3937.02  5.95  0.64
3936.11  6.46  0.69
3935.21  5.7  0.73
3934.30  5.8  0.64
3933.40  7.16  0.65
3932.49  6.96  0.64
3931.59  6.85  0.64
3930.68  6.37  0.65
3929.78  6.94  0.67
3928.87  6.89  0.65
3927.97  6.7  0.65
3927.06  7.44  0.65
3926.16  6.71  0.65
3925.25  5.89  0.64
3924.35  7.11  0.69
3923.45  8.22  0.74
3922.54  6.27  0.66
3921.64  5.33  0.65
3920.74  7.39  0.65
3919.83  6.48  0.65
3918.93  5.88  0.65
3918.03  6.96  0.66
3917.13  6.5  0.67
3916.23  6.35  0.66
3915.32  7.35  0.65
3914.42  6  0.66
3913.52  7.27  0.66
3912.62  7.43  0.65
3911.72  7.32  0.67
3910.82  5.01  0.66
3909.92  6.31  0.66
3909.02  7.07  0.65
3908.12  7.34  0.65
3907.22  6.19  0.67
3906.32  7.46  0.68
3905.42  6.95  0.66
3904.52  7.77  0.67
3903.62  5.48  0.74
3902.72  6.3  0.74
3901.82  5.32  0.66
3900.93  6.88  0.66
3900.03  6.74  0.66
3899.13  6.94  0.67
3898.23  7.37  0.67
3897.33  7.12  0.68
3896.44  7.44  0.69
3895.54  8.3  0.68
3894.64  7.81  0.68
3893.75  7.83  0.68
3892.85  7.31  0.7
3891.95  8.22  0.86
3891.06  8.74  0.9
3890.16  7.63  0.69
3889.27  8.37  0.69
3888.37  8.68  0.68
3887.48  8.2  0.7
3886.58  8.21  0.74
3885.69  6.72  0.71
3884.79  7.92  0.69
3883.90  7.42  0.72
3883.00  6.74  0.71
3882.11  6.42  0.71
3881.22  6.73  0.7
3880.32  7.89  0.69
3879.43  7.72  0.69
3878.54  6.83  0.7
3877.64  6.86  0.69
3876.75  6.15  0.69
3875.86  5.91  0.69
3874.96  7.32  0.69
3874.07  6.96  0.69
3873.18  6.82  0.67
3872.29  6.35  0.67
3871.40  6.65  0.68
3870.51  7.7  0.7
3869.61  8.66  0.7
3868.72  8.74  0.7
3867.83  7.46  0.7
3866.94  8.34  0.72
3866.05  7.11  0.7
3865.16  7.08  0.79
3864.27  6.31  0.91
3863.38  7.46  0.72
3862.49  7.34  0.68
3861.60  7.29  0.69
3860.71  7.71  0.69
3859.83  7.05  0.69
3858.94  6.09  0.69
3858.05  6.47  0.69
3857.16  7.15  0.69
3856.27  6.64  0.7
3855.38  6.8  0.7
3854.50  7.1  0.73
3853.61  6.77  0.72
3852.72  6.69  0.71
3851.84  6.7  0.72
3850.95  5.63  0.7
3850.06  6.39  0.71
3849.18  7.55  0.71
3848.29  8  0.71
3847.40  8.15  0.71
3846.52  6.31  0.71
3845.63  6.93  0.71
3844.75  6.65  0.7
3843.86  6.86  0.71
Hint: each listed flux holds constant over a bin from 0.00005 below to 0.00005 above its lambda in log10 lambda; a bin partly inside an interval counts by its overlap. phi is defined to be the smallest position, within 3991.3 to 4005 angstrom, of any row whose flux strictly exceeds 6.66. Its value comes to 3991.79 angstrom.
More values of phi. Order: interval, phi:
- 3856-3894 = 3857.16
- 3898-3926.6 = 3898.23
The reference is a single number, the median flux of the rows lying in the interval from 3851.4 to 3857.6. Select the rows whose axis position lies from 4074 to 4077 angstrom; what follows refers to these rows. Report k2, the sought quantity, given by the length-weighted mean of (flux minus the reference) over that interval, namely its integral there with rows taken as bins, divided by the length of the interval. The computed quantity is -0.43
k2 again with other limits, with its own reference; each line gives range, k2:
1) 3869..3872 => 0.89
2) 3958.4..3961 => -0.18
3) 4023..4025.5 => -1.13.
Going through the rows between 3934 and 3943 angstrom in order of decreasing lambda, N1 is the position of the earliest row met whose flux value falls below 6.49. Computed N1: 3941.56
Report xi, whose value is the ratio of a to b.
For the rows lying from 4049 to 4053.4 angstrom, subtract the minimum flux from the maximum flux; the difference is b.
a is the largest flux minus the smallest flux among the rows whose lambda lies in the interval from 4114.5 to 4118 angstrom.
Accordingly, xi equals 0.4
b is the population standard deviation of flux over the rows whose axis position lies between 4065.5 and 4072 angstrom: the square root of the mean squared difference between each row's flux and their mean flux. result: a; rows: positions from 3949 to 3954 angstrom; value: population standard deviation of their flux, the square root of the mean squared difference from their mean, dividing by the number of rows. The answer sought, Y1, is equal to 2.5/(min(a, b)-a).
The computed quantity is -15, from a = 0.63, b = 0.47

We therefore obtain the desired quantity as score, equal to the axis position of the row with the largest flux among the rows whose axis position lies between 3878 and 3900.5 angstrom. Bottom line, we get 3891.06 angstrom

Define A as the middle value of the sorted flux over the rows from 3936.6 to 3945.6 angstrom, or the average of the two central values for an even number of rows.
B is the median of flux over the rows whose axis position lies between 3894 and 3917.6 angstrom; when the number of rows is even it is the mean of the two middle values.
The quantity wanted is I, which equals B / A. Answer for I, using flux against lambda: 1.05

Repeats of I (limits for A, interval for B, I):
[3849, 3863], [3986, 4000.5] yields 0.97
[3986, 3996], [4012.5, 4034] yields 0.94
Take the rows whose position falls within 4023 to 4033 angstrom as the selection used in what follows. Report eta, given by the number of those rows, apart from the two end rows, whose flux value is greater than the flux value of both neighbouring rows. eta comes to 2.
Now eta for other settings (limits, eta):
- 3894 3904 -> 4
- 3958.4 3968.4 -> 4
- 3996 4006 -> 4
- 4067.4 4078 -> 4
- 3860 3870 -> 3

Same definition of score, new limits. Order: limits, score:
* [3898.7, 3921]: 3904.52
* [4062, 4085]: 4064.13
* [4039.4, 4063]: 4045.46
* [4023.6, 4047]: 4045.46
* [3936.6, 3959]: 3957.02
